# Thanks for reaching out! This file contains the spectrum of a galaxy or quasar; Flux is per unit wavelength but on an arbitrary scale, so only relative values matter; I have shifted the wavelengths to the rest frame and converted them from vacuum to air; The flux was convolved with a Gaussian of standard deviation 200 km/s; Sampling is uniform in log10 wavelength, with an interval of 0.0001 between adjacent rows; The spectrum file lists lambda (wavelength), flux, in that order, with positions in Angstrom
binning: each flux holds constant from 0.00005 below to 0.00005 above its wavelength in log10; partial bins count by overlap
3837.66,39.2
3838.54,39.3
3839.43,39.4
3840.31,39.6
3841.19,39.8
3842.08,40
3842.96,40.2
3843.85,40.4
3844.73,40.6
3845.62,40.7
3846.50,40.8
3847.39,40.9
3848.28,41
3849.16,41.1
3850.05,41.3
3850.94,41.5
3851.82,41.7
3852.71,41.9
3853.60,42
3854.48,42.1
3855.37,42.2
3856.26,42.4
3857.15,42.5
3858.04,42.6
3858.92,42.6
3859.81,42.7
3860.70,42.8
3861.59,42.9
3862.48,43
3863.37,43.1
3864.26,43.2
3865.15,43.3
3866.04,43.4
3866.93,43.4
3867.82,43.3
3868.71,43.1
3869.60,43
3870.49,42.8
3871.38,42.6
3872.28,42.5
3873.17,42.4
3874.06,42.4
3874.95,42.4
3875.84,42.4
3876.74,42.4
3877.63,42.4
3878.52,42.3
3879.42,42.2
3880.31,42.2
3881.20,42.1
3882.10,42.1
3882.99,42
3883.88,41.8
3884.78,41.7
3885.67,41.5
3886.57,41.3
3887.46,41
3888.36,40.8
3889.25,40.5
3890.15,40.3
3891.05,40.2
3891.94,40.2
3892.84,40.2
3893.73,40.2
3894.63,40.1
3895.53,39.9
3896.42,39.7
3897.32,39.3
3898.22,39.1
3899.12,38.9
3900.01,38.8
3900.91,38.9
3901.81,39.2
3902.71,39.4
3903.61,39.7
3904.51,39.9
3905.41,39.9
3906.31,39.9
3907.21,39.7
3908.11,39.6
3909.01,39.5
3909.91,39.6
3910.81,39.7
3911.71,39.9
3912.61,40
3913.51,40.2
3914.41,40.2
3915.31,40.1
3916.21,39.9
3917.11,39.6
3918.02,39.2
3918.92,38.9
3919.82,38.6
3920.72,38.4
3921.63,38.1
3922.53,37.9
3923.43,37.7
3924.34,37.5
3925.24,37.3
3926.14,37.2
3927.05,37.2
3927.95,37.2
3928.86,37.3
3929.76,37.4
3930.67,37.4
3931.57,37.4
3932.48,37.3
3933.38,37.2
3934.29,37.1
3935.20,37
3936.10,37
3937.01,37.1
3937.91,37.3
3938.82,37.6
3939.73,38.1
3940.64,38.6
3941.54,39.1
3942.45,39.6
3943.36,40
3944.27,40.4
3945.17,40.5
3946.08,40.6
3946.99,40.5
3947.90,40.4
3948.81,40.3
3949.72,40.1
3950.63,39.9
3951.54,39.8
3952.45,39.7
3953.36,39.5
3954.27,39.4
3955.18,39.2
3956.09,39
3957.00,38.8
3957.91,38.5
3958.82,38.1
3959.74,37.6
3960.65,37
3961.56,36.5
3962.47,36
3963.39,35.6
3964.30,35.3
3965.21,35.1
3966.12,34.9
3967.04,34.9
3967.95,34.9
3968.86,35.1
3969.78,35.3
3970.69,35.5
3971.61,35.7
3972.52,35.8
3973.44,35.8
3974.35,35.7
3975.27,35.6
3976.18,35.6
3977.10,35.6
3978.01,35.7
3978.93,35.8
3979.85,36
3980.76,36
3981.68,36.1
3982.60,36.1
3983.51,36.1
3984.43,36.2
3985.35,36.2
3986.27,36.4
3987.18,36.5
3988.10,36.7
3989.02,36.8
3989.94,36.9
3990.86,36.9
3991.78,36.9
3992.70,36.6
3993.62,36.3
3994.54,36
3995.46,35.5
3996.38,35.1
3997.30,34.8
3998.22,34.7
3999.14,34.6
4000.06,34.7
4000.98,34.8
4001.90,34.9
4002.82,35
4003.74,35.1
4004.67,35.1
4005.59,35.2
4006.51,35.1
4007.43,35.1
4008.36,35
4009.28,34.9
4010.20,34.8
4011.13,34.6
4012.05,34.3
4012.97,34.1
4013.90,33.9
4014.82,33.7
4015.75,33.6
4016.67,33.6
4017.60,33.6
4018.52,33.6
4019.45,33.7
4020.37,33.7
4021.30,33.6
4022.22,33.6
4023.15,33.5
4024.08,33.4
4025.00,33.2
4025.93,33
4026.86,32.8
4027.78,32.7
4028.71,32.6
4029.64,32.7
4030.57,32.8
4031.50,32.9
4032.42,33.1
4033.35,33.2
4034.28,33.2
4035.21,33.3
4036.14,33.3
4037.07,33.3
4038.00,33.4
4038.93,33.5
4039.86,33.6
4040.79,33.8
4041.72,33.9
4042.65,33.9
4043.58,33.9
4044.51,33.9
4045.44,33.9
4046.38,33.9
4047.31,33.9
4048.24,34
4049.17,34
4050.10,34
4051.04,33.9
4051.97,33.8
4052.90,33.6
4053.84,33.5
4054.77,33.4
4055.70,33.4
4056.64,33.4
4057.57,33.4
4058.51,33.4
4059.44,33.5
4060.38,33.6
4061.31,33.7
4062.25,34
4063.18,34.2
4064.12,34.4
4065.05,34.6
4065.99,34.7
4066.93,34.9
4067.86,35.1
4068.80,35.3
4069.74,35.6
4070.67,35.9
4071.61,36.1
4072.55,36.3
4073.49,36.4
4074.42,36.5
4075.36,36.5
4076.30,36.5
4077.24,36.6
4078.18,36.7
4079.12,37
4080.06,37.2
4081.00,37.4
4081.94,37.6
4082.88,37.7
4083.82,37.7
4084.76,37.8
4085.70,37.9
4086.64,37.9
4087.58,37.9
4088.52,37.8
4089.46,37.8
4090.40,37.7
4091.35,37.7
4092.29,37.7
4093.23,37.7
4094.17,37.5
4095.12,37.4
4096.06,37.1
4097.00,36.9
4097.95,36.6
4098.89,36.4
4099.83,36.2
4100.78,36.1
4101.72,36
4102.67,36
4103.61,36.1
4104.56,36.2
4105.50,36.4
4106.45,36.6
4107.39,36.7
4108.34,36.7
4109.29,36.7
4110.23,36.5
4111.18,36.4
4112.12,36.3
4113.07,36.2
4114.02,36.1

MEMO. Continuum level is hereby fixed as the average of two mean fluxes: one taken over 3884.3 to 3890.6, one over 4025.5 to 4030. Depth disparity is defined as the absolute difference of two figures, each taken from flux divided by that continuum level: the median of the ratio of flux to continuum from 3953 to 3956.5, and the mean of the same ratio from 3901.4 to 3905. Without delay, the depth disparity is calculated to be 0.01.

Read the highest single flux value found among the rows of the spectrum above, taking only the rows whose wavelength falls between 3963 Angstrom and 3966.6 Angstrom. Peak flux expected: 35.6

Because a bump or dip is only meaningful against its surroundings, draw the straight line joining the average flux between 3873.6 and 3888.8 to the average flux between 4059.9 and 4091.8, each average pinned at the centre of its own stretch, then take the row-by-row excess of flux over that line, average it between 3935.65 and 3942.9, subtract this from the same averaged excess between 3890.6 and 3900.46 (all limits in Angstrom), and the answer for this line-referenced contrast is 0.4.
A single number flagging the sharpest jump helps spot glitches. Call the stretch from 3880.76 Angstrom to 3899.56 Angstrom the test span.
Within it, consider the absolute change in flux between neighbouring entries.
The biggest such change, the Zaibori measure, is 0.4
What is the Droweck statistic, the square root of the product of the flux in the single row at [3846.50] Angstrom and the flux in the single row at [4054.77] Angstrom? 36.9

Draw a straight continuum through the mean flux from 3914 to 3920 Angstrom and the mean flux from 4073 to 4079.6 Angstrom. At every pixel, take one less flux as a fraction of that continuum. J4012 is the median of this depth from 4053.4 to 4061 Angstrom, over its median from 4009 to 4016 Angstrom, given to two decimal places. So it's 1.01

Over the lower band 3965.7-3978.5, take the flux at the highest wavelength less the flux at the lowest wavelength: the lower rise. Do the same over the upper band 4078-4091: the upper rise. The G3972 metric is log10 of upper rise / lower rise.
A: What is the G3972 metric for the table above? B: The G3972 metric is 0.1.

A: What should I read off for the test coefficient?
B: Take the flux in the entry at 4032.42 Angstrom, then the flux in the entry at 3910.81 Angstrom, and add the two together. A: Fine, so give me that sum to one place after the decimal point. 72.8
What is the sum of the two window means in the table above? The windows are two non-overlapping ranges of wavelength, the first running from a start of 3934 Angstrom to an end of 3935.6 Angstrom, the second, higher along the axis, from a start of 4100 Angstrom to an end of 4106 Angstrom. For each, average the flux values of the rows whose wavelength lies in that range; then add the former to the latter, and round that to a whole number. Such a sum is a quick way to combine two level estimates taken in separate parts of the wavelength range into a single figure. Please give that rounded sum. 73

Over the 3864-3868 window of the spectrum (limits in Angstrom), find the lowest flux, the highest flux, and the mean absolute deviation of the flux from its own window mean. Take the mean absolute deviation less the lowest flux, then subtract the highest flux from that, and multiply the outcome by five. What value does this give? -433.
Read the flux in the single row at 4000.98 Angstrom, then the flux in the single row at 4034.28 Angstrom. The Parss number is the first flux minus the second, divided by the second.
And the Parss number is 0.05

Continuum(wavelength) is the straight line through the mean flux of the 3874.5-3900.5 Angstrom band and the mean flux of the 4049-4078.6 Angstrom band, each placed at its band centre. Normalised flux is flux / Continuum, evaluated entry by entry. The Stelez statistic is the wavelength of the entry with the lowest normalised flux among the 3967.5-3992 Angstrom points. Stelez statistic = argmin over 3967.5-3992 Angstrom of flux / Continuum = 3967.95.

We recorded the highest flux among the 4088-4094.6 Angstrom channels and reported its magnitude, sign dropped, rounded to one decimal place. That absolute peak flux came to 37.8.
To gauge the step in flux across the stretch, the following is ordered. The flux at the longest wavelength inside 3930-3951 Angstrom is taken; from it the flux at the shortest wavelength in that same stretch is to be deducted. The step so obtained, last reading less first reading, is 2.5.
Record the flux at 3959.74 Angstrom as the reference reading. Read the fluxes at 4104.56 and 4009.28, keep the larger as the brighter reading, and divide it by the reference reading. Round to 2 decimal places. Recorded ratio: 0.96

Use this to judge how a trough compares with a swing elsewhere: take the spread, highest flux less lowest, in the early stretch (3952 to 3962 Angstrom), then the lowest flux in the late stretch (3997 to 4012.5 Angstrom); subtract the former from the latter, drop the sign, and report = 31.1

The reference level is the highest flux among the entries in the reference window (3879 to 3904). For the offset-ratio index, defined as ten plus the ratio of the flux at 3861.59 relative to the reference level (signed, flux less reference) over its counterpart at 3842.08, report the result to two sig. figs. 9.7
